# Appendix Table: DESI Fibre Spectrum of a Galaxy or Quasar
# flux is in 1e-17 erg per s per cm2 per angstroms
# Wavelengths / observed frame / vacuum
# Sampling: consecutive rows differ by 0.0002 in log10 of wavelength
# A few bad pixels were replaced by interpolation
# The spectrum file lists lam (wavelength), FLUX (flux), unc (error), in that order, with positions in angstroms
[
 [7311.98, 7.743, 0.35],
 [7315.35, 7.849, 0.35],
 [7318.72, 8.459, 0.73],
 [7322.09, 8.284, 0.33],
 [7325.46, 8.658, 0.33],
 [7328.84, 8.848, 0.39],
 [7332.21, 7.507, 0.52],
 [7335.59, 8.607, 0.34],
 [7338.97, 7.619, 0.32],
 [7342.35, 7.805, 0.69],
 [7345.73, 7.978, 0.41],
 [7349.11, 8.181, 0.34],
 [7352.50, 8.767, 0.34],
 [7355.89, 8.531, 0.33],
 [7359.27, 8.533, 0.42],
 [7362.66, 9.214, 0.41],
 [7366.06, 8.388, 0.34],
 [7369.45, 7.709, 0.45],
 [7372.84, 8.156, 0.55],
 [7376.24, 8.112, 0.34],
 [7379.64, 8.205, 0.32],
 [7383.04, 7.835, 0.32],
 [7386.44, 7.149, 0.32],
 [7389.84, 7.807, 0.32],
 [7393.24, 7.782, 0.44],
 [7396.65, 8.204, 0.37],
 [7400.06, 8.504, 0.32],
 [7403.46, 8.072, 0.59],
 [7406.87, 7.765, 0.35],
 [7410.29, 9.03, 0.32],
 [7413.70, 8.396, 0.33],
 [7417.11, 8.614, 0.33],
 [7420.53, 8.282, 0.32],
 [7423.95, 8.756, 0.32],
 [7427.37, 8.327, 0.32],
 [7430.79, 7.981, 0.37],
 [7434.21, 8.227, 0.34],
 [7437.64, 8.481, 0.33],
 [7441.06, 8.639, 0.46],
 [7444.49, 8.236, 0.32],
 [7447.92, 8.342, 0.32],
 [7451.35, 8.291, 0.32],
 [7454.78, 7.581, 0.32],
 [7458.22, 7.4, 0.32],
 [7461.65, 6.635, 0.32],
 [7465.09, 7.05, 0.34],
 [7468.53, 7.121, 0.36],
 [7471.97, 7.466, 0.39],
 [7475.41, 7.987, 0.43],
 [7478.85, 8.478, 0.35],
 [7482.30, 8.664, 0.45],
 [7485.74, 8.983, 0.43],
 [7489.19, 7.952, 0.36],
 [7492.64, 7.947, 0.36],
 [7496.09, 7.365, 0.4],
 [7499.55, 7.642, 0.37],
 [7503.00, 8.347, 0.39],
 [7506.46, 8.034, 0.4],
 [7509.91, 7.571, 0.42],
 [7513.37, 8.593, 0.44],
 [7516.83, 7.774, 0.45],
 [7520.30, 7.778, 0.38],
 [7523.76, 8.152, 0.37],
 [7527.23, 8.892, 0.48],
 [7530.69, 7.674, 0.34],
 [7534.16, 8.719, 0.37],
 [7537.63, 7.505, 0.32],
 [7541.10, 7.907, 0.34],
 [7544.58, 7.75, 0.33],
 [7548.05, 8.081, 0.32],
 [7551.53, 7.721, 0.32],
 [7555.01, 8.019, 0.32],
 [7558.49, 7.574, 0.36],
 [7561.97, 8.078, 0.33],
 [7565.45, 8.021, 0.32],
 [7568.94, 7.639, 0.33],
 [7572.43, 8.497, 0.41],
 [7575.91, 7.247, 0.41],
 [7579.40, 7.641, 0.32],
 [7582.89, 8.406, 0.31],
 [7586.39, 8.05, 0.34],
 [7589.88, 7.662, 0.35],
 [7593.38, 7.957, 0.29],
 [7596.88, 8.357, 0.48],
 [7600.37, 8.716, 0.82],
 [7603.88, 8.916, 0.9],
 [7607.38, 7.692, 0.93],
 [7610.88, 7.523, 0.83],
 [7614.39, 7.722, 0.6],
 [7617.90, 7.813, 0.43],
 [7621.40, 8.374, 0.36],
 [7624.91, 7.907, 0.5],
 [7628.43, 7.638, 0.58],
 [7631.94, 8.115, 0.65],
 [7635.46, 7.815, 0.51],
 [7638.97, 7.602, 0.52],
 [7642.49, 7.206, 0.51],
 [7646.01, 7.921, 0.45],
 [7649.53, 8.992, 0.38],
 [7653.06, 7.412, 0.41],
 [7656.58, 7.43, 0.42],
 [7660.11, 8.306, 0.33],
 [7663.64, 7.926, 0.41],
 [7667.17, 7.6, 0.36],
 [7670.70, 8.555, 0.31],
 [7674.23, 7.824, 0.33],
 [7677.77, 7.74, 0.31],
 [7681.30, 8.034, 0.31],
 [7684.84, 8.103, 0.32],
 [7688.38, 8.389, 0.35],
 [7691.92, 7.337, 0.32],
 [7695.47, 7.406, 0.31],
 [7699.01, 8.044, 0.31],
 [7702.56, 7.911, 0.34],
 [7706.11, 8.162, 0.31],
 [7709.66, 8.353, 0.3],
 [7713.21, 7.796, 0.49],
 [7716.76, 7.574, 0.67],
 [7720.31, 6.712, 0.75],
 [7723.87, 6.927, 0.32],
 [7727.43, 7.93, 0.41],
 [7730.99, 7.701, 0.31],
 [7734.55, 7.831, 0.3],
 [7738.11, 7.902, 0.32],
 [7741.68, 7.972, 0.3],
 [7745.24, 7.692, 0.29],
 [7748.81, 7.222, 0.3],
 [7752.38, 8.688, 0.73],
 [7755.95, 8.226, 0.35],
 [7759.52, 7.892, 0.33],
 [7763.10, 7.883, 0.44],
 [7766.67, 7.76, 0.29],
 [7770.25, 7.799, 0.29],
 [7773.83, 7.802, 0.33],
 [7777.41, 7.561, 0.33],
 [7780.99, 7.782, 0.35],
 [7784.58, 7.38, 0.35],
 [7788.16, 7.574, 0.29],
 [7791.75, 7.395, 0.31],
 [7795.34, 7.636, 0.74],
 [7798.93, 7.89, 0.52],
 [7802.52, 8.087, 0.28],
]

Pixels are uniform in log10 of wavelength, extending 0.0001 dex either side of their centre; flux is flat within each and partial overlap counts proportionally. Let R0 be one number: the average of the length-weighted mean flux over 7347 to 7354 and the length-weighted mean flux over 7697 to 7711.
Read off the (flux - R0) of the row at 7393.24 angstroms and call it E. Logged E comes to -0.48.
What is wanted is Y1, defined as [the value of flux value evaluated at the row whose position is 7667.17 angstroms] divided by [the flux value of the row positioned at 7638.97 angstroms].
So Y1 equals 1.00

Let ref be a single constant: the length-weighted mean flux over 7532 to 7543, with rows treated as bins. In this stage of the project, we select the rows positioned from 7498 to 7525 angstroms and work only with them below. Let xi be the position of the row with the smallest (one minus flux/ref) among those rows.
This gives 7513.37 angstroms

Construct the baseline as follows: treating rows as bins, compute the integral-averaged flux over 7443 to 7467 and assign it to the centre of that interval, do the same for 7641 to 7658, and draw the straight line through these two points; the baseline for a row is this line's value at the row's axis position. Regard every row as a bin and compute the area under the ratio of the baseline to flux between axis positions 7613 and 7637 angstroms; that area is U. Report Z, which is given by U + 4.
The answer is 27.6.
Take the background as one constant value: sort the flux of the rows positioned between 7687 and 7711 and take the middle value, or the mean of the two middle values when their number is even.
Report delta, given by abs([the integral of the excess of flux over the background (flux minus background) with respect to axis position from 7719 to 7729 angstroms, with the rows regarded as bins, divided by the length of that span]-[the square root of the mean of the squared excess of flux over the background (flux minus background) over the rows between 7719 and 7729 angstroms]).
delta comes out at 1.85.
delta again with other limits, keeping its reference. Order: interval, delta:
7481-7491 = 0.17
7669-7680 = 0.37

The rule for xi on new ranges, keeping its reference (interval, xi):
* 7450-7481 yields 7478.85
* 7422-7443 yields 7423.95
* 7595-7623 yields 7603.88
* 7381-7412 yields 7410.29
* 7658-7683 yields 7670.70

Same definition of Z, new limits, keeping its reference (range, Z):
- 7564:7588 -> 27.5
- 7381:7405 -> 27.1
